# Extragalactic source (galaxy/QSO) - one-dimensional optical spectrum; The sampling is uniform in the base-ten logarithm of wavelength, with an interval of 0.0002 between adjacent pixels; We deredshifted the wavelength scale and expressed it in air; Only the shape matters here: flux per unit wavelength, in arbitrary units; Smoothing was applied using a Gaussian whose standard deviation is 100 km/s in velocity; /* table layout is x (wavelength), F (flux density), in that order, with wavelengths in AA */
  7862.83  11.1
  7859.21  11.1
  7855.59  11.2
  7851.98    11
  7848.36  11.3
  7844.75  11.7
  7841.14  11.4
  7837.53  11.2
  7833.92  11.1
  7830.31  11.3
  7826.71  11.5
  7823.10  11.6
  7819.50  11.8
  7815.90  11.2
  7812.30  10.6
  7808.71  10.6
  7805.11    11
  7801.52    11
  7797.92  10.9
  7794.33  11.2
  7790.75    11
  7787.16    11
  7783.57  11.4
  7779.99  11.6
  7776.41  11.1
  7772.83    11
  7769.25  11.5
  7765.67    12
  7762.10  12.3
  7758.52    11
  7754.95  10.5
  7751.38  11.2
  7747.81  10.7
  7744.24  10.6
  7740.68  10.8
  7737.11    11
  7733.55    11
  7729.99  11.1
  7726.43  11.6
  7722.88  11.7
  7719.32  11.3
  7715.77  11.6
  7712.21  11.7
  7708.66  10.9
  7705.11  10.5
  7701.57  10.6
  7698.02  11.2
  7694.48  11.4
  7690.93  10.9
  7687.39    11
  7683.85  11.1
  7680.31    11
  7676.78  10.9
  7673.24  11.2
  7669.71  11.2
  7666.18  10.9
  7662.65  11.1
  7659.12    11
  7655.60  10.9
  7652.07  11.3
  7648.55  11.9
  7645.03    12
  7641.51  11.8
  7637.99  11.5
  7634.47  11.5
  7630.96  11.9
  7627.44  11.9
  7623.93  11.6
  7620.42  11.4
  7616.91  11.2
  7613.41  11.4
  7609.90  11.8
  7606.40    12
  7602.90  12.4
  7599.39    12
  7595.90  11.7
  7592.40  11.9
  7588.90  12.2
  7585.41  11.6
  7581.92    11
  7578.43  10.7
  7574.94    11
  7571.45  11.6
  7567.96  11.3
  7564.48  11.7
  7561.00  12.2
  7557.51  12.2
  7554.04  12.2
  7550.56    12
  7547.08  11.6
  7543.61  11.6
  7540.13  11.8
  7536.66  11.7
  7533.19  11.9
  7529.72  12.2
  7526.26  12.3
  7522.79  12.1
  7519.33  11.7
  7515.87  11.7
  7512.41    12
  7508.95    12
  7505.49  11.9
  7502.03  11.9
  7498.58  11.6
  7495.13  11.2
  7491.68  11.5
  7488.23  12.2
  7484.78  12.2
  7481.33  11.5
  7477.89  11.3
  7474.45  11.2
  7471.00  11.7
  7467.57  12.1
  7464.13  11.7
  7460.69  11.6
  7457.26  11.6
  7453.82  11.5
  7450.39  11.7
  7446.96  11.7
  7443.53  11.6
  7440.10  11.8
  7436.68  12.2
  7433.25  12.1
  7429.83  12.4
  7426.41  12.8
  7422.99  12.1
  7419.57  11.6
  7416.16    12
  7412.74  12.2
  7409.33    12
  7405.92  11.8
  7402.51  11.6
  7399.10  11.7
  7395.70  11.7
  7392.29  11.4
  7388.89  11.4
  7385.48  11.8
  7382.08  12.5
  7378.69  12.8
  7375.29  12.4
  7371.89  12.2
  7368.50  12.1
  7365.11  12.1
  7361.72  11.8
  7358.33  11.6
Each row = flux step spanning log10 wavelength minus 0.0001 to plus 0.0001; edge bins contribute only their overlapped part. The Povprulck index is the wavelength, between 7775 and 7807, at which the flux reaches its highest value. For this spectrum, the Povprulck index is 7779.99 AA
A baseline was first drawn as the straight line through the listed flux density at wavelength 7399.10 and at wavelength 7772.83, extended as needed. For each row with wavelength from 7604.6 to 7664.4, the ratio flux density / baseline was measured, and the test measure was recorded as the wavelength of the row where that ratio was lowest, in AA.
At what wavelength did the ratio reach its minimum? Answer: 7655.60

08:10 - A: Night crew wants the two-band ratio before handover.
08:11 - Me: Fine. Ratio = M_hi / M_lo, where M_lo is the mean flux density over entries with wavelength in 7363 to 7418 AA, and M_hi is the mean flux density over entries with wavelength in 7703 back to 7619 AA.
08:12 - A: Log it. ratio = 0.94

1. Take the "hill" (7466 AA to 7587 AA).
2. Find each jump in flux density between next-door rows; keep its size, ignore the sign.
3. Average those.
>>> 0.268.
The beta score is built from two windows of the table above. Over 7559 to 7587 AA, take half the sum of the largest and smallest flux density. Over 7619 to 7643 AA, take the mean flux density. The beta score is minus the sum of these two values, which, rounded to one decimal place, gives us -23.1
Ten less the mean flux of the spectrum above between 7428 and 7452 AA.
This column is -1.93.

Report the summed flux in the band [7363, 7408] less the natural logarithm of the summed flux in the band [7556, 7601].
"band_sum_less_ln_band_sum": 150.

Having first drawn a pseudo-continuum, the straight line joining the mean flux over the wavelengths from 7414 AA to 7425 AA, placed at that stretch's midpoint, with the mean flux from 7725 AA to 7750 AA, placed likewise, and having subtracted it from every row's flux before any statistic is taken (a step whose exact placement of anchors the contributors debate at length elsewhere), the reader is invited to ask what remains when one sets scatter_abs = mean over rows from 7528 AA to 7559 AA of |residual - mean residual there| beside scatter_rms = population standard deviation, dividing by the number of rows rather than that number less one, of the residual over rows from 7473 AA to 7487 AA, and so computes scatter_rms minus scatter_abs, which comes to 0.18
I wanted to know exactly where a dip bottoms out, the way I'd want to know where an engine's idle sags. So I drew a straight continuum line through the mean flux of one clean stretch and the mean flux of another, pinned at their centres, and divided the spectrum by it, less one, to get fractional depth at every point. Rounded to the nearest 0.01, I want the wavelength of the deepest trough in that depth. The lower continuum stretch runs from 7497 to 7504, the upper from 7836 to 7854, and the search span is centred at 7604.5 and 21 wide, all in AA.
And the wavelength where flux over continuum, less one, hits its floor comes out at 7613.41 AA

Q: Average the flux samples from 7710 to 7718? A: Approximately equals 11.6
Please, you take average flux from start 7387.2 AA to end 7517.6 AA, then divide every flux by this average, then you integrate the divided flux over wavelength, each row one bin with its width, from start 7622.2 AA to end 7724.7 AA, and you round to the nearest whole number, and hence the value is 98 AA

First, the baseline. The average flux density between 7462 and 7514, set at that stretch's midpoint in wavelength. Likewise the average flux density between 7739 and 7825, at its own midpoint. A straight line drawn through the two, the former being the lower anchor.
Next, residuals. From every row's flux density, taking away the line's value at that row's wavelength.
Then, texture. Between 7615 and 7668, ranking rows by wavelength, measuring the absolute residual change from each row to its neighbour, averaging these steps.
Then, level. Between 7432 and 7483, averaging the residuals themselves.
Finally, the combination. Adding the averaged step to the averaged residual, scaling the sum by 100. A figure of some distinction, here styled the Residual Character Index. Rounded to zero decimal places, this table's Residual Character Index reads 12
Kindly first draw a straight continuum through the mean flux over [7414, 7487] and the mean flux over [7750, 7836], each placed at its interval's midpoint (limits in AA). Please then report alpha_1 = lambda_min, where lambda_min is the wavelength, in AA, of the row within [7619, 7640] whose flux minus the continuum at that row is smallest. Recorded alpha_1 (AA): 7620.42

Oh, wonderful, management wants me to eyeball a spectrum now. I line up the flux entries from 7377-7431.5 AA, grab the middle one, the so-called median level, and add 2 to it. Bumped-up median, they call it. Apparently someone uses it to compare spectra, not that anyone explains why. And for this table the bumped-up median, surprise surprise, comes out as 13.9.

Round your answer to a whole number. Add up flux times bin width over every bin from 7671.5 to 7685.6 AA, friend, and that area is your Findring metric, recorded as 156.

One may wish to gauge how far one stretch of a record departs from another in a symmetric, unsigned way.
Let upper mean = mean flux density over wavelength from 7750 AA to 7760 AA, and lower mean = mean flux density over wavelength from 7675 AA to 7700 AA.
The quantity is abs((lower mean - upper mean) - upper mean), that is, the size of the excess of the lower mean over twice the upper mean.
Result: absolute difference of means 10.7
